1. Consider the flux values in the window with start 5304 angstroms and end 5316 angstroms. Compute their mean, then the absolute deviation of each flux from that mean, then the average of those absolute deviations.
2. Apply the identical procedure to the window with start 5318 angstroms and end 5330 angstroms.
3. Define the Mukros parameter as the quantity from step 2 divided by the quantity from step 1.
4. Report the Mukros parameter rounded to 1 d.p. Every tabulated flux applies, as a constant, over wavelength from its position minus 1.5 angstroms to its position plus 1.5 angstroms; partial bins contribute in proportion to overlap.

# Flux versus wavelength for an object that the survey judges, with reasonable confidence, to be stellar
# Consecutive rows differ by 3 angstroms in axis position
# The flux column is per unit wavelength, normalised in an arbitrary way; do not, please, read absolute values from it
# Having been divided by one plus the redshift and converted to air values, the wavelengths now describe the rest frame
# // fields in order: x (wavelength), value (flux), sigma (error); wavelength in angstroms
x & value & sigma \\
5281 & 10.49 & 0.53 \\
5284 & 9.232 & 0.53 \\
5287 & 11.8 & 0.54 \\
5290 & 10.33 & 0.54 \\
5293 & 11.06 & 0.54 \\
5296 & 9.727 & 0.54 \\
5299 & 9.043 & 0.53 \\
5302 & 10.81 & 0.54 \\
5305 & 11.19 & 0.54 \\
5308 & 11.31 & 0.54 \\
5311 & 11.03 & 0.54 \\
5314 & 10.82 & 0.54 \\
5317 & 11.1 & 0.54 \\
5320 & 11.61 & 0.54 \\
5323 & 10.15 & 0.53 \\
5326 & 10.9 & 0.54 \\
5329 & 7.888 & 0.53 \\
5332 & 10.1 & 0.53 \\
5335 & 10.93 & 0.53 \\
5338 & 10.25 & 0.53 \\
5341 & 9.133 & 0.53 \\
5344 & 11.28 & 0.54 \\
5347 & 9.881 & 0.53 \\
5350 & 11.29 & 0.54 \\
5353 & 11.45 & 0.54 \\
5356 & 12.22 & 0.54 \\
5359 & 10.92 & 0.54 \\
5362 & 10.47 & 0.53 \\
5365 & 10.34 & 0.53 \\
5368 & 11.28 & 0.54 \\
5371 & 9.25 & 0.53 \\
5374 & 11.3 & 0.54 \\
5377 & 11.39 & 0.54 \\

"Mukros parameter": 6.9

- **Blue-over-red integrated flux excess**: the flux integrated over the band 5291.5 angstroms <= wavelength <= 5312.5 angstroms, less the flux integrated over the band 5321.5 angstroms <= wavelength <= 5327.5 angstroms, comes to 159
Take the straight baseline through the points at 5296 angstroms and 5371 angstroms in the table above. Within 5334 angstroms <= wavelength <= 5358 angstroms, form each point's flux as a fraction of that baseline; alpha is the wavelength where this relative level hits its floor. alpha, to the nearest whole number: 5341 angstroms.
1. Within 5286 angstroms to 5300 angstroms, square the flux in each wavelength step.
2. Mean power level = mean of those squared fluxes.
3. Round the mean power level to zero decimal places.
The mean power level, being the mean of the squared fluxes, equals 109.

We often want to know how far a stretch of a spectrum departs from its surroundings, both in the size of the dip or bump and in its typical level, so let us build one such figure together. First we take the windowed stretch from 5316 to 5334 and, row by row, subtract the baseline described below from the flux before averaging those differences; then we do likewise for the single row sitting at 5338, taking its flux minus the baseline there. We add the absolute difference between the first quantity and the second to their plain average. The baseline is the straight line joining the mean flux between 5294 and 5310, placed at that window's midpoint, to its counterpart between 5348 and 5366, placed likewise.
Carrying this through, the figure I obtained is -0.3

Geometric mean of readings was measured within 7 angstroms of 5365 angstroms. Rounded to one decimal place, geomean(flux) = 10.4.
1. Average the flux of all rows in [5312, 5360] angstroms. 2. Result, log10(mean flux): 1.03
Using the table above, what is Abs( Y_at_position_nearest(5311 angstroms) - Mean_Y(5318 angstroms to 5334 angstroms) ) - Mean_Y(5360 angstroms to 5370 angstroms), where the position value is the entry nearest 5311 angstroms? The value -9.8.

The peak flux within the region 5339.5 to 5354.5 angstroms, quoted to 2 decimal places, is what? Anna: 11.45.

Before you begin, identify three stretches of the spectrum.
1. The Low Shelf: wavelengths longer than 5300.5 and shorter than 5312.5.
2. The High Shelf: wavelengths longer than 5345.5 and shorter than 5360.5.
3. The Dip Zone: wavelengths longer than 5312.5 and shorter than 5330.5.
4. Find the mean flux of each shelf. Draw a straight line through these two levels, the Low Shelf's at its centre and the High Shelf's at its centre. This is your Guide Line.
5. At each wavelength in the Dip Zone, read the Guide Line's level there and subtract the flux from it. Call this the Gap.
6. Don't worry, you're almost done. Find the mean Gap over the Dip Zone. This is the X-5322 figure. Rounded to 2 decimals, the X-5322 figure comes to 0.70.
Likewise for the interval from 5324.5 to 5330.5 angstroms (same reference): 1.72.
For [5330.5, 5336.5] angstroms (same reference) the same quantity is 0.61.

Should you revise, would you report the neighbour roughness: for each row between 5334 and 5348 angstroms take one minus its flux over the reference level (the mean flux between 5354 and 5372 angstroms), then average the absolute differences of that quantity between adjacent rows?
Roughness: 0.12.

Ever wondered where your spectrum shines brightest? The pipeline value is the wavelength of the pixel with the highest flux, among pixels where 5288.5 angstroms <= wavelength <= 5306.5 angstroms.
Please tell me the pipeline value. 5305 angstroms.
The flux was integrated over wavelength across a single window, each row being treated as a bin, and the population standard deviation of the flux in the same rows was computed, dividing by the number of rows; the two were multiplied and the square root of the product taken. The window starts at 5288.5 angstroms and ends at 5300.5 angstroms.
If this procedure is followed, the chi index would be 9.5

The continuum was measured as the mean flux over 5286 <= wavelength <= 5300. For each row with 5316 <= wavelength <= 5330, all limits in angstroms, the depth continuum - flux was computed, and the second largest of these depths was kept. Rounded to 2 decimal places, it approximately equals 0.24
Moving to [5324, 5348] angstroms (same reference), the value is 1.26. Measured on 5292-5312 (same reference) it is 0.66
